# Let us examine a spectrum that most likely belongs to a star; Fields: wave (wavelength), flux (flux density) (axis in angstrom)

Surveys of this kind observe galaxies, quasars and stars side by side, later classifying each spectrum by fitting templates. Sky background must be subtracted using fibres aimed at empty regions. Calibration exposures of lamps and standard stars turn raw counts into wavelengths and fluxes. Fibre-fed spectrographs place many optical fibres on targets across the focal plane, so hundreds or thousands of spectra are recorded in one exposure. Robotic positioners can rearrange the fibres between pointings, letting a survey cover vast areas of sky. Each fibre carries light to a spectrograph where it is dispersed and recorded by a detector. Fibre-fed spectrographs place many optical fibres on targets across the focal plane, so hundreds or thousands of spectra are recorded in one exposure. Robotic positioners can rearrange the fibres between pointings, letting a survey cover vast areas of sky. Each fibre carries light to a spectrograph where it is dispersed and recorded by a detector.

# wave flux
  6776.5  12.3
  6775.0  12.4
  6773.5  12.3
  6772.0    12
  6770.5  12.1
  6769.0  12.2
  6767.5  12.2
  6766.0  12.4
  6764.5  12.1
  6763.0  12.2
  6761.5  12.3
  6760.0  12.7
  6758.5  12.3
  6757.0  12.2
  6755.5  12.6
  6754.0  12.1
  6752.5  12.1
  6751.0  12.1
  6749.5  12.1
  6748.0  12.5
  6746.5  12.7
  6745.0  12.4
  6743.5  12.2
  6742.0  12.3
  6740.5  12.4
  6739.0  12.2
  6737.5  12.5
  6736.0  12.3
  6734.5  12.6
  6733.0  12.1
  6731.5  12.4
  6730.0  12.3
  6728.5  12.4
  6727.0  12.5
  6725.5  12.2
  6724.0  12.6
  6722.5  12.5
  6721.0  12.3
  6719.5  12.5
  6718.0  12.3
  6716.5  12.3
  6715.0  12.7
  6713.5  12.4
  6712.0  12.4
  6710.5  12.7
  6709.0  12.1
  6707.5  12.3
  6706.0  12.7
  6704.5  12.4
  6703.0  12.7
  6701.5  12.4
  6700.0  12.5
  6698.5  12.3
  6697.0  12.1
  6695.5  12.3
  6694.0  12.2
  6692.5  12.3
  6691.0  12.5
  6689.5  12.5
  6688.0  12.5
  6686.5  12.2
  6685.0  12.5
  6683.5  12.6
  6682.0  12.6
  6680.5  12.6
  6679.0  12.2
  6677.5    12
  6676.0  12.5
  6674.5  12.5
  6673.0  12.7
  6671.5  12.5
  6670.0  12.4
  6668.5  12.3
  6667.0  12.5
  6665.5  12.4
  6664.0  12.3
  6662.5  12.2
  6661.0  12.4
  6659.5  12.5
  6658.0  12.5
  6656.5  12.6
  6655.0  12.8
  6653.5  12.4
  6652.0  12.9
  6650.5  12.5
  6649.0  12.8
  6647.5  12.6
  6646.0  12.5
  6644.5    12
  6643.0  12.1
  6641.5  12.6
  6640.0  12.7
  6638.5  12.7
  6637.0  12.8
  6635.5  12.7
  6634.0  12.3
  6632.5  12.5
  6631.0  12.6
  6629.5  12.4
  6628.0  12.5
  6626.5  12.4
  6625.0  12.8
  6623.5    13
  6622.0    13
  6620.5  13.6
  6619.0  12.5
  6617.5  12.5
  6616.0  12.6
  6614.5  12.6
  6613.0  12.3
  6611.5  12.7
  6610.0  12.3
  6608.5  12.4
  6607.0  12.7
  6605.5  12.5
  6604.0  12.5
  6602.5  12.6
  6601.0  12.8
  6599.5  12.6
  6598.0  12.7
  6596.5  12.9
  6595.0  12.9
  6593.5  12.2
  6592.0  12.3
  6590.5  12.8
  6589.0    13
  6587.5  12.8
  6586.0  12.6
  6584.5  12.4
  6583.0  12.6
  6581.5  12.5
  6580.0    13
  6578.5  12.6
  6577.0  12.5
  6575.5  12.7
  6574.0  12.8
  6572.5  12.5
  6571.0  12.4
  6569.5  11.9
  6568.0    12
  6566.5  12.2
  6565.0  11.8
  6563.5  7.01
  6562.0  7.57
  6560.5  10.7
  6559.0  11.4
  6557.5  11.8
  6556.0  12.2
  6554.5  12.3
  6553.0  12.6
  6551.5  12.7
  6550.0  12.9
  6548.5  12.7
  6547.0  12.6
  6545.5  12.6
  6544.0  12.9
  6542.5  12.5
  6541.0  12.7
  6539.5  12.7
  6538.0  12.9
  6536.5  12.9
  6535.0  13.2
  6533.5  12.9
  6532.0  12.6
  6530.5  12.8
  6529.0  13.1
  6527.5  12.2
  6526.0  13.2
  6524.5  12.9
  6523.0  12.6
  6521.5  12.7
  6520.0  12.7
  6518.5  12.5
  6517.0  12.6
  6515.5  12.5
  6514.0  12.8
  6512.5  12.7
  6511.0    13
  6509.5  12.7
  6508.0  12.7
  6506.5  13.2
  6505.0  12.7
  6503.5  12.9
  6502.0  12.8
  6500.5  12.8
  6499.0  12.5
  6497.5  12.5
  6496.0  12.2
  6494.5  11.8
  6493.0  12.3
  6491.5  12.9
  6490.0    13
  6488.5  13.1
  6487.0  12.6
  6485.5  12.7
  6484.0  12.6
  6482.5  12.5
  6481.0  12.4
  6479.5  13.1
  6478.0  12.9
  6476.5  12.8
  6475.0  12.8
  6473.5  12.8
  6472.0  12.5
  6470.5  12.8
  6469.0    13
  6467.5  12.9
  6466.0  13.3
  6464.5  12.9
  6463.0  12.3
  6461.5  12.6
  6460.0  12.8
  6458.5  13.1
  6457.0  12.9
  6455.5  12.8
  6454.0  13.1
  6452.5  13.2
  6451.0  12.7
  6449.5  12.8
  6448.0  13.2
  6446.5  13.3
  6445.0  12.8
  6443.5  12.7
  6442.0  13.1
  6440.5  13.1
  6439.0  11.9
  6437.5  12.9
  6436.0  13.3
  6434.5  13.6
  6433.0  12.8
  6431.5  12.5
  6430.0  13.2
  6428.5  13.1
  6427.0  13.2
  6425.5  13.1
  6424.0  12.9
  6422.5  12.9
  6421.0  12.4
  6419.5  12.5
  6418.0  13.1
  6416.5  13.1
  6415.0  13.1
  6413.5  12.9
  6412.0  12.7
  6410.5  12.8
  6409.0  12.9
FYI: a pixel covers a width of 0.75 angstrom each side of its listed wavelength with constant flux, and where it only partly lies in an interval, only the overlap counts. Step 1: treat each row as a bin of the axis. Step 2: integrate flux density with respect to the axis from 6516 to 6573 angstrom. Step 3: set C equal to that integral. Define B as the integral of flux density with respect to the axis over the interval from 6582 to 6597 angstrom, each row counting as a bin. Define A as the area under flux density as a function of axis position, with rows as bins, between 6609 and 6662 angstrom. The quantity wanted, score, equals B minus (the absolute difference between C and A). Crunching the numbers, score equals 160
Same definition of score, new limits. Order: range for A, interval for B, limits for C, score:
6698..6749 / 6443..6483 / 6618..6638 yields 135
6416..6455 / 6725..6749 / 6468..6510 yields 268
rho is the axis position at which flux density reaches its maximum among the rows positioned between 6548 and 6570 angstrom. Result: 6550.0 angstrom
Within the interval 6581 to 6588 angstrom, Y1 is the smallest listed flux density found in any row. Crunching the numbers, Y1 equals 12.4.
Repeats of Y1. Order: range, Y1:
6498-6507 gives 12.5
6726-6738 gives 12.1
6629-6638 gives 12.3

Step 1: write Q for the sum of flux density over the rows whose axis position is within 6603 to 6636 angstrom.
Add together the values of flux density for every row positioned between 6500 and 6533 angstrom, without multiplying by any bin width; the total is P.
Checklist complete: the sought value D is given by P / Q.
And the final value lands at 1.01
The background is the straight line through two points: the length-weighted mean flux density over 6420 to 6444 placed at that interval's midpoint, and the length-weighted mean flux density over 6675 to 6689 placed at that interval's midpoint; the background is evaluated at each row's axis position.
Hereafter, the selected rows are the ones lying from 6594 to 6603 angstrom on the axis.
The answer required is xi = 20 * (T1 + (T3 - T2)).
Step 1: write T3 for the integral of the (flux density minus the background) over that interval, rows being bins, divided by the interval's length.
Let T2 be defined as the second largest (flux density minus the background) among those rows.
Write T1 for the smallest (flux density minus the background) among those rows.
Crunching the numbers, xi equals -2.7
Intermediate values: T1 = 0.02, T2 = 0.31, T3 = 0.157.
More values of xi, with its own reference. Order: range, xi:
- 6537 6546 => -7.3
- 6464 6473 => -8.8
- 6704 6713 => -10.4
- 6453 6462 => -9.0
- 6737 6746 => -3.4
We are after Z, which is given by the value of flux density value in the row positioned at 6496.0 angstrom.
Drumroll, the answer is 12.2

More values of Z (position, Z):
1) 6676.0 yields 12.5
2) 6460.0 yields 12.8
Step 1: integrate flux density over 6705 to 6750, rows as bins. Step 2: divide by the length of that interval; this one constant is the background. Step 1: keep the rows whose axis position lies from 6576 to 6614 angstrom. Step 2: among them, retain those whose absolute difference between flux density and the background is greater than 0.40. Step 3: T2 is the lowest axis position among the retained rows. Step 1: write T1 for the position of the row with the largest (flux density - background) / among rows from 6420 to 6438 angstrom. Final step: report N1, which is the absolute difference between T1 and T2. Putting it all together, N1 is 145.5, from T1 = 6434.5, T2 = 6580.0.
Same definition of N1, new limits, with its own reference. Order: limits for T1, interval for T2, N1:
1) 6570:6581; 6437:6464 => 142.5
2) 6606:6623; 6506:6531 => 114.0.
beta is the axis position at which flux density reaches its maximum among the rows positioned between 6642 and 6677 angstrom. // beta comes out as 6652.0 angstrom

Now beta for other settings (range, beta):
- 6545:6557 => 6550.0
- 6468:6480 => 6479.5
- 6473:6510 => 6506.5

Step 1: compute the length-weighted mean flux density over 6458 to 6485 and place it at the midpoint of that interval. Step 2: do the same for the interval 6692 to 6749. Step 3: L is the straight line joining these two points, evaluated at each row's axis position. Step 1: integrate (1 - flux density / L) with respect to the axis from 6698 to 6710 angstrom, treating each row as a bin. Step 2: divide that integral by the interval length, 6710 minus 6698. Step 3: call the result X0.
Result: -0.001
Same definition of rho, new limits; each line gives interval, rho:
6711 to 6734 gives 6715.0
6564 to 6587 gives 6580.0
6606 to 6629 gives 6620.5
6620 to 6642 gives 6620.5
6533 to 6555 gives 6535.0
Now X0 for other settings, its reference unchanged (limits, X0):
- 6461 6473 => 0.000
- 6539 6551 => -0.003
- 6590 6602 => -0.005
